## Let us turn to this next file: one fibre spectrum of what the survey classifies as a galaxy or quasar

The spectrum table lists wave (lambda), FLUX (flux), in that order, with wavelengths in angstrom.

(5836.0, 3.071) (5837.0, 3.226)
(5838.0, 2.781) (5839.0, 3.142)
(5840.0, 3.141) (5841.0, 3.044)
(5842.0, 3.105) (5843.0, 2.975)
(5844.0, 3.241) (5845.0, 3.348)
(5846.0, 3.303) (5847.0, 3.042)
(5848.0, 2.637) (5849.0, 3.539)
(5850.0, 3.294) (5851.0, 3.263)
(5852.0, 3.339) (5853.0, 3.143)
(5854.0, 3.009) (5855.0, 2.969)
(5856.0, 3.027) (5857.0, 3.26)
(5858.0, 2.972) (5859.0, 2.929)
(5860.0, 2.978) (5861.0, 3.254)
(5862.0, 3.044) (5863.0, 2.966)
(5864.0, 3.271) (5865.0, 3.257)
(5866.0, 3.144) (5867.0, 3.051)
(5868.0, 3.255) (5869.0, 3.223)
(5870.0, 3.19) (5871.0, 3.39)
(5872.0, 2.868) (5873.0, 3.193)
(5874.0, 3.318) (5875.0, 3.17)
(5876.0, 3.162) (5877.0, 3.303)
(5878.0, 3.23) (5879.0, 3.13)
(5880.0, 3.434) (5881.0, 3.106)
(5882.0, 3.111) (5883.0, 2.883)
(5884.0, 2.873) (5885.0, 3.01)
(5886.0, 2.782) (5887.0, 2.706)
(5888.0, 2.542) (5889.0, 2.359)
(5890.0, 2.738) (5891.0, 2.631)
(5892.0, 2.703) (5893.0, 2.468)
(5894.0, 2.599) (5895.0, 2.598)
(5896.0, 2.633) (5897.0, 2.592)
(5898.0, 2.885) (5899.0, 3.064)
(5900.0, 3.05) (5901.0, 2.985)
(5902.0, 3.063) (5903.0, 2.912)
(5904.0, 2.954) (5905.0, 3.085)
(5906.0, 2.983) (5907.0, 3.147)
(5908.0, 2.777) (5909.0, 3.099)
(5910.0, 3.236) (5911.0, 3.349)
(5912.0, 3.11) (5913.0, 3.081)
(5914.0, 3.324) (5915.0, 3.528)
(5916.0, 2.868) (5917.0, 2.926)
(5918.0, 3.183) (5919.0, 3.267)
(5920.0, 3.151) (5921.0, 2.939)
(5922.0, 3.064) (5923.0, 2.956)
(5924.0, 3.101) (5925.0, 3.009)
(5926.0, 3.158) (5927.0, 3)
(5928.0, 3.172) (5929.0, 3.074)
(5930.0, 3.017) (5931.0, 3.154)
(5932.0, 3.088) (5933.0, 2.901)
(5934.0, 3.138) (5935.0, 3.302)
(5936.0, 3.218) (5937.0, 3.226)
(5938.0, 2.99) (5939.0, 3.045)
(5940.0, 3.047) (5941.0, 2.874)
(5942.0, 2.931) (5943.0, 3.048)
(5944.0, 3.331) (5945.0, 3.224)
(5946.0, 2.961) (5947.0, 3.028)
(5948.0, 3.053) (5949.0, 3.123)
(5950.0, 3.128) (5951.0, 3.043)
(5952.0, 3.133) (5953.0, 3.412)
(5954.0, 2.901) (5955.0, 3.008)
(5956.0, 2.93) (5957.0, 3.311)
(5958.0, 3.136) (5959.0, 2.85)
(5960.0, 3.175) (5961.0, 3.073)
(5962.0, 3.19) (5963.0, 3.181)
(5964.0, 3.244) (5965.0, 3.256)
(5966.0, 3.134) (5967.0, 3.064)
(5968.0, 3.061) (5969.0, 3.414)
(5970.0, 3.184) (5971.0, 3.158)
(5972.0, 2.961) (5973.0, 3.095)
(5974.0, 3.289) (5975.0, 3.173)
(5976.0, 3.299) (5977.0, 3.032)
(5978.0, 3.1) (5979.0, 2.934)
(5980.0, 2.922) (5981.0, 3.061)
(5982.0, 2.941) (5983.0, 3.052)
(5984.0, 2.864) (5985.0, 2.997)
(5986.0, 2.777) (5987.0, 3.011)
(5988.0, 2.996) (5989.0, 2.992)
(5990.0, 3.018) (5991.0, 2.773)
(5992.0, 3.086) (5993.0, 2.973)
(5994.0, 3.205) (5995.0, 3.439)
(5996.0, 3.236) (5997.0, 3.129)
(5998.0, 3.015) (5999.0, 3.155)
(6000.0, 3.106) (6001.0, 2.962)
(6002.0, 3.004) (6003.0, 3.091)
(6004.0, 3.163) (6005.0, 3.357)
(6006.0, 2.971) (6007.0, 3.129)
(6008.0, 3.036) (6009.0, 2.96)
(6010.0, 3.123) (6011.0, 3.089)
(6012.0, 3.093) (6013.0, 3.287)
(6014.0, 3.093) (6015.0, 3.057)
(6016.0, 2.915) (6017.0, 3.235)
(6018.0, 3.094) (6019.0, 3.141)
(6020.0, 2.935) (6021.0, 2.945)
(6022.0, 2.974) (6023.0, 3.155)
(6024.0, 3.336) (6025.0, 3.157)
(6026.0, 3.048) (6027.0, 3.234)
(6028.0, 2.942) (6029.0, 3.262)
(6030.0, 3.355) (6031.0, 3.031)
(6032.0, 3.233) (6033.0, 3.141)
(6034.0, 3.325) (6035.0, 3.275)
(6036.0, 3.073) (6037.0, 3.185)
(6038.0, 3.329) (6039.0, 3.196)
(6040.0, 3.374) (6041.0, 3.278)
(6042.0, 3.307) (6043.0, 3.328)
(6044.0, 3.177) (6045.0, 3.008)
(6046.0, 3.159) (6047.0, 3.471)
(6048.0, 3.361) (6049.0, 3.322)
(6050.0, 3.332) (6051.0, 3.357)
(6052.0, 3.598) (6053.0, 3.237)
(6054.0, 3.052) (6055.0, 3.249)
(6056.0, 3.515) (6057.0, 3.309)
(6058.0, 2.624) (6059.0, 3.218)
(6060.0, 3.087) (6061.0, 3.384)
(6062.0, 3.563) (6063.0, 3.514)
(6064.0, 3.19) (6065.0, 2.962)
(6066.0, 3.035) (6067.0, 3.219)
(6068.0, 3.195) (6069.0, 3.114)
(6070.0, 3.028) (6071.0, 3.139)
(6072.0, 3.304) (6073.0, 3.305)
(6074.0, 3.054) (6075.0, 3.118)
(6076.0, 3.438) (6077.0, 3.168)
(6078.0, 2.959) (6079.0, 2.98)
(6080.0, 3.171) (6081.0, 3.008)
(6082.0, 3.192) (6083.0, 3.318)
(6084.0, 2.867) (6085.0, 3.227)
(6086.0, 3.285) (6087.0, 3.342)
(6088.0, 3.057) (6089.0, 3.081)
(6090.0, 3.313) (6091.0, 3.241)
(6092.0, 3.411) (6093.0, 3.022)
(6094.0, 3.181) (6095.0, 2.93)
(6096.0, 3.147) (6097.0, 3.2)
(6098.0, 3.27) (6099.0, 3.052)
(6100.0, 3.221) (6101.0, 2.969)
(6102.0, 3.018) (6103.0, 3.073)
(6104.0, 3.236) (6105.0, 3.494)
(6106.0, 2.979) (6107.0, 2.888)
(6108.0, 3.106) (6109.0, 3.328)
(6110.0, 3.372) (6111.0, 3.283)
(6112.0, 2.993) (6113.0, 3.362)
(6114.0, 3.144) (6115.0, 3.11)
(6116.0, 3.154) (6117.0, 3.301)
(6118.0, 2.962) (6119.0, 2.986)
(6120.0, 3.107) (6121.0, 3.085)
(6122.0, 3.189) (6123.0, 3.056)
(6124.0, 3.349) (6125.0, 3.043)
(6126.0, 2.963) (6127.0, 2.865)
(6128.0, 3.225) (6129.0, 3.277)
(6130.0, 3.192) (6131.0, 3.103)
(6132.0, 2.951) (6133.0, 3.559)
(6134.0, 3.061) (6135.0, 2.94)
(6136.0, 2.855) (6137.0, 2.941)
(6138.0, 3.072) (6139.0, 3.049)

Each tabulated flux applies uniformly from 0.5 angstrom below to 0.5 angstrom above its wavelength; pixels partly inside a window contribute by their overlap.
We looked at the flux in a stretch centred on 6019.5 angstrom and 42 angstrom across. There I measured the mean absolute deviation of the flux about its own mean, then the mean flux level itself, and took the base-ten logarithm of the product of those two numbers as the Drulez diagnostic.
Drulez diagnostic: -0.48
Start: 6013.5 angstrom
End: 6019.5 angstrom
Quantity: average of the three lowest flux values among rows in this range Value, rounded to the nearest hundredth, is 3.02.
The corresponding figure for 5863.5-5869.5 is 3.14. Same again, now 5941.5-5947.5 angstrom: 2.97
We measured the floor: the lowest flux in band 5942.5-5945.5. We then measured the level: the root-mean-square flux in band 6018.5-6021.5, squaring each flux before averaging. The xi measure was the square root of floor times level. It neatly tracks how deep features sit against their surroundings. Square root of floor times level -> 3.03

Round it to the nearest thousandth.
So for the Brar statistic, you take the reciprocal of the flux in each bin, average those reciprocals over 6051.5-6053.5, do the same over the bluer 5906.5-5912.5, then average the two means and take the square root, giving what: 0.555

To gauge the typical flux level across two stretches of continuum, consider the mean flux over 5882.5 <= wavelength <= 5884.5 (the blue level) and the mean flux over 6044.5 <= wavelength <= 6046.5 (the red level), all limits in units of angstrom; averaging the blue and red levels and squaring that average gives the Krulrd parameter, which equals 8.9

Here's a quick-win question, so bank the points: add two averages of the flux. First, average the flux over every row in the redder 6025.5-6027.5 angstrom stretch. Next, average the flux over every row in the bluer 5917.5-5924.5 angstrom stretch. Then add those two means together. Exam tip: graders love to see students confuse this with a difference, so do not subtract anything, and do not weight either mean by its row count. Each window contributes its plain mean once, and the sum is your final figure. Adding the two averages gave 6.24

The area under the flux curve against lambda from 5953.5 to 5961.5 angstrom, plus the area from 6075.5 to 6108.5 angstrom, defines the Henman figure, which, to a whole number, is 128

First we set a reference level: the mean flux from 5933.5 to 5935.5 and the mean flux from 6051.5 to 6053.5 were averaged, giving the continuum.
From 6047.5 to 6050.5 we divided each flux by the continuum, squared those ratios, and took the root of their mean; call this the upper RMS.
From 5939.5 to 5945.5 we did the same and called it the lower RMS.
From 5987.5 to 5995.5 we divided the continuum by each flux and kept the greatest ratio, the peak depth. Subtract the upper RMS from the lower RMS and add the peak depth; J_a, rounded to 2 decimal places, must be 1.12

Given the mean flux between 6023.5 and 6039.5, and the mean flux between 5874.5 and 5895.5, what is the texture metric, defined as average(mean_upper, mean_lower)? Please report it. 3.039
